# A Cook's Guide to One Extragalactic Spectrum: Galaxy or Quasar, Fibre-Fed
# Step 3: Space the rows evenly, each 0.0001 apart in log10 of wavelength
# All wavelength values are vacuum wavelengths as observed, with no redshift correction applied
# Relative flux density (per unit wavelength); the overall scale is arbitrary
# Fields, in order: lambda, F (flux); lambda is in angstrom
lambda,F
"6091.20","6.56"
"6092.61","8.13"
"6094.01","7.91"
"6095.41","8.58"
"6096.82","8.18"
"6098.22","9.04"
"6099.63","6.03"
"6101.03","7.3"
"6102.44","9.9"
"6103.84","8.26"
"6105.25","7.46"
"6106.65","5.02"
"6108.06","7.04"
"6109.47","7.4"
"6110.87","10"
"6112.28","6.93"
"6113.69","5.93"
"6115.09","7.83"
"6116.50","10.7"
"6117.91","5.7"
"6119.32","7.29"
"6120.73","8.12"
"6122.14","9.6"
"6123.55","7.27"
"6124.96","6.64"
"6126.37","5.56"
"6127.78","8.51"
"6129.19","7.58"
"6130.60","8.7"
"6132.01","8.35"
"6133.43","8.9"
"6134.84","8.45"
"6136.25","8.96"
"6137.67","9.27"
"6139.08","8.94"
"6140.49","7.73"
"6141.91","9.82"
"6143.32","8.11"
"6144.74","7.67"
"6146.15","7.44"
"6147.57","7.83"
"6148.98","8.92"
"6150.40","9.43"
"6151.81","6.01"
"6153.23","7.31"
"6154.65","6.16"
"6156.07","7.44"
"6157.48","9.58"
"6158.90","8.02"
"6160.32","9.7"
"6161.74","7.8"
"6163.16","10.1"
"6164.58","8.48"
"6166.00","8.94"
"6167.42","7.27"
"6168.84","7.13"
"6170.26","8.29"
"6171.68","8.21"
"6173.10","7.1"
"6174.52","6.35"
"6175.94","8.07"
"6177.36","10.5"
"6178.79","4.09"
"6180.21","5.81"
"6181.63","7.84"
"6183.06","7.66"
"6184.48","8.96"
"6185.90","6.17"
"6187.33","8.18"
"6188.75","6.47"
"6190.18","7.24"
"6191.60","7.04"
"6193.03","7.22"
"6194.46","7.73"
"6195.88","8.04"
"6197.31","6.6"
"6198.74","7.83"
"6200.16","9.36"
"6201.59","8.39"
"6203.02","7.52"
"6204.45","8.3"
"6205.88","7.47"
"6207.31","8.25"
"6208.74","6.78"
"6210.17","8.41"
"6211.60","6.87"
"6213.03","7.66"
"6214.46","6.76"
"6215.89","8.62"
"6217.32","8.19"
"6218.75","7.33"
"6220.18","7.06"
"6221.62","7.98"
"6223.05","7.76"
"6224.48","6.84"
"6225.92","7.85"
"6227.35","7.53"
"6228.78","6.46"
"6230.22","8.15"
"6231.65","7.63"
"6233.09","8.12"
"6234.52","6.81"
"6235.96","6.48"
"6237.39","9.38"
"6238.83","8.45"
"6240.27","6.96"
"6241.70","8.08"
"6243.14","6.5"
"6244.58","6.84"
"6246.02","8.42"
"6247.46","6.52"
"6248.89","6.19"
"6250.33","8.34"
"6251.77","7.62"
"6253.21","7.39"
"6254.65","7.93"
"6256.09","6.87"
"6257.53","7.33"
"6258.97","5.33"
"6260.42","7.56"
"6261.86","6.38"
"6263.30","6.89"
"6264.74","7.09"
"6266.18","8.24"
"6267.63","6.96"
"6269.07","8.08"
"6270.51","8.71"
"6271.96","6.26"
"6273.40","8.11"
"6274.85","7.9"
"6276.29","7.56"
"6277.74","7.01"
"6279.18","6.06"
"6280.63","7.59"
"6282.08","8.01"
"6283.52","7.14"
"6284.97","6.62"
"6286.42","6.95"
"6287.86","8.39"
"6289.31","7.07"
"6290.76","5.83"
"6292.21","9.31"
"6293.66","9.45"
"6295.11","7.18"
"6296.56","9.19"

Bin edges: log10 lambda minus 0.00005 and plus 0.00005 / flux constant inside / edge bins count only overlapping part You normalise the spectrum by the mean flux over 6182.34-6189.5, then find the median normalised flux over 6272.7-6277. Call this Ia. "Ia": 1.06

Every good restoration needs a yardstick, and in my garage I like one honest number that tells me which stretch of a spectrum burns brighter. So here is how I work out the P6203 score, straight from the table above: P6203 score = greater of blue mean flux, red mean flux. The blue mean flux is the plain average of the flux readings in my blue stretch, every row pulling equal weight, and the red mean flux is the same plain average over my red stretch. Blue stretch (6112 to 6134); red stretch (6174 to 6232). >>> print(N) 7.73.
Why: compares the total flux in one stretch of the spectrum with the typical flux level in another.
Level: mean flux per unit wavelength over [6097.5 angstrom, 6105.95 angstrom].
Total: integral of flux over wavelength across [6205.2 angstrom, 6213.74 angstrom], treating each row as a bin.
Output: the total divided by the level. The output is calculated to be 8.1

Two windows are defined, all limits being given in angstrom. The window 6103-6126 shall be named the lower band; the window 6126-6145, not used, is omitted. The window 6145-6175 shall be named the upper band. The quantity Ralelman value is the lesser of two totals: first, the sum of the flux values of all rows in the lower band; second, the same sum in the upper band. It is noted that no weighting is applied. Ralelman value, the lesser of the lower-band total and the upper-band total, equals 121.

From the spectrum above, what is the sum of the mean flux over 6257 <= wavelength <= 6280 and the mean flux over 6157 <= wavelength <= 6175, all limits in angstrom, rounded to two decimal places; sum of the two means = 15.45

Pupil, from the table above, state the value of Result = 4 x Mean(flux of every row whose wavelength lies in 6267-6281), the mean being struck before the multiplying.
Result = 29.7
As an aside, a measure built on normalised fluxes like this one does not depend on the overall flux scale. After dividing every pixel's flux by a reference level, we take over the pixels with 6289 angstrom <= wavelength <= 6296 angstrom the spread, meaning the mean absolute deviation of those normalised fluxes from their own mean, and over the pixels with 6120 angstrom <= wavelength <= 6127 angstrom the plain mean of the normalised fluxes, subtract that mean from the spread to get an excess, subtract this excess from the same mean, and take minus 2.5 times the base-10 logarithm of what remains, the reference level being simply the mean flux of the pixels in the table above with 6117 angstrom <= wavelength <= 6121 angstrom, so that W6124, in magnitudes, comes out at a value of -0.71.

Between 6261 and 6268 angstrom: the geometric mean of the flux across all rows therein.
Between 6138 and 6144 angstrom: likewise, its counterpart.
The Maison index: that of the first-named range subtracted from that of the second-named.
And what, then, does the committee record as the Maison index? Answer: 1.5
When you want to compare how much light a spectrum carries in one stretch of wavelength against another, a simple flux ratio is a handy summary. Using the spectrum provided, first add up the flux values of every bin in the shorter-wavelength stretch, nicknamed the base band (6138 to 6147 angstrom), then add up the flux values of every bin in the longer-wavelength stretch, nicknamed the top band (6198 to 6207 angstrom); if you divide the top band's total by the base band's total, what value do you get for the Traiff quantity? 0.98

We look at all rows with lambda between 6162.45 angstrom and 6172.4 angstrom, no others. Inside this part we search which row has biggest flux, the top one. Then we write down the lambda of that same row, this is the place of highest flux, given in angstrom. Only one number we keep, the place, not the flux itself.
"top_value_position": 6163.16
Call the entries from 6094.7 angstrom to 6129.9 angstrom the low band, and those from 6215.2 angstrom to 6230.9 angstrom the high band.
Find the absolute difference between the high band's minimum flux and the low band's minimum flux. 1.4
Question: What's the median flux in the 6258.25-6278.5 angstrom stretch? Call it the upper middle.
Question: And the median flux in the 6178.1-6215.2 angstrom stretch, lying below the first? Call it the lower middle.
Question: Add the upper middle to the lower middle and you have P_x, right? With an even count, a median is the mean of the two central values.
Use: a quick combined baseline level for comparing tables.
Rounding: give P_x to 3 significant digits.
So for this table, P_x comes 14.9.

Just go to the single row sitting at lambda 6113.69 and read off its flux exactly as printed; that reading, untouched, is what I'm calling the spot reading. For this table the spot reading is 5.93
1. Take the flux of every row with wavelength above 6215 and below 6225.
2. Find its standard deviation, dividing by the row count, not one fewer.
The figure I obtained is 0.59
